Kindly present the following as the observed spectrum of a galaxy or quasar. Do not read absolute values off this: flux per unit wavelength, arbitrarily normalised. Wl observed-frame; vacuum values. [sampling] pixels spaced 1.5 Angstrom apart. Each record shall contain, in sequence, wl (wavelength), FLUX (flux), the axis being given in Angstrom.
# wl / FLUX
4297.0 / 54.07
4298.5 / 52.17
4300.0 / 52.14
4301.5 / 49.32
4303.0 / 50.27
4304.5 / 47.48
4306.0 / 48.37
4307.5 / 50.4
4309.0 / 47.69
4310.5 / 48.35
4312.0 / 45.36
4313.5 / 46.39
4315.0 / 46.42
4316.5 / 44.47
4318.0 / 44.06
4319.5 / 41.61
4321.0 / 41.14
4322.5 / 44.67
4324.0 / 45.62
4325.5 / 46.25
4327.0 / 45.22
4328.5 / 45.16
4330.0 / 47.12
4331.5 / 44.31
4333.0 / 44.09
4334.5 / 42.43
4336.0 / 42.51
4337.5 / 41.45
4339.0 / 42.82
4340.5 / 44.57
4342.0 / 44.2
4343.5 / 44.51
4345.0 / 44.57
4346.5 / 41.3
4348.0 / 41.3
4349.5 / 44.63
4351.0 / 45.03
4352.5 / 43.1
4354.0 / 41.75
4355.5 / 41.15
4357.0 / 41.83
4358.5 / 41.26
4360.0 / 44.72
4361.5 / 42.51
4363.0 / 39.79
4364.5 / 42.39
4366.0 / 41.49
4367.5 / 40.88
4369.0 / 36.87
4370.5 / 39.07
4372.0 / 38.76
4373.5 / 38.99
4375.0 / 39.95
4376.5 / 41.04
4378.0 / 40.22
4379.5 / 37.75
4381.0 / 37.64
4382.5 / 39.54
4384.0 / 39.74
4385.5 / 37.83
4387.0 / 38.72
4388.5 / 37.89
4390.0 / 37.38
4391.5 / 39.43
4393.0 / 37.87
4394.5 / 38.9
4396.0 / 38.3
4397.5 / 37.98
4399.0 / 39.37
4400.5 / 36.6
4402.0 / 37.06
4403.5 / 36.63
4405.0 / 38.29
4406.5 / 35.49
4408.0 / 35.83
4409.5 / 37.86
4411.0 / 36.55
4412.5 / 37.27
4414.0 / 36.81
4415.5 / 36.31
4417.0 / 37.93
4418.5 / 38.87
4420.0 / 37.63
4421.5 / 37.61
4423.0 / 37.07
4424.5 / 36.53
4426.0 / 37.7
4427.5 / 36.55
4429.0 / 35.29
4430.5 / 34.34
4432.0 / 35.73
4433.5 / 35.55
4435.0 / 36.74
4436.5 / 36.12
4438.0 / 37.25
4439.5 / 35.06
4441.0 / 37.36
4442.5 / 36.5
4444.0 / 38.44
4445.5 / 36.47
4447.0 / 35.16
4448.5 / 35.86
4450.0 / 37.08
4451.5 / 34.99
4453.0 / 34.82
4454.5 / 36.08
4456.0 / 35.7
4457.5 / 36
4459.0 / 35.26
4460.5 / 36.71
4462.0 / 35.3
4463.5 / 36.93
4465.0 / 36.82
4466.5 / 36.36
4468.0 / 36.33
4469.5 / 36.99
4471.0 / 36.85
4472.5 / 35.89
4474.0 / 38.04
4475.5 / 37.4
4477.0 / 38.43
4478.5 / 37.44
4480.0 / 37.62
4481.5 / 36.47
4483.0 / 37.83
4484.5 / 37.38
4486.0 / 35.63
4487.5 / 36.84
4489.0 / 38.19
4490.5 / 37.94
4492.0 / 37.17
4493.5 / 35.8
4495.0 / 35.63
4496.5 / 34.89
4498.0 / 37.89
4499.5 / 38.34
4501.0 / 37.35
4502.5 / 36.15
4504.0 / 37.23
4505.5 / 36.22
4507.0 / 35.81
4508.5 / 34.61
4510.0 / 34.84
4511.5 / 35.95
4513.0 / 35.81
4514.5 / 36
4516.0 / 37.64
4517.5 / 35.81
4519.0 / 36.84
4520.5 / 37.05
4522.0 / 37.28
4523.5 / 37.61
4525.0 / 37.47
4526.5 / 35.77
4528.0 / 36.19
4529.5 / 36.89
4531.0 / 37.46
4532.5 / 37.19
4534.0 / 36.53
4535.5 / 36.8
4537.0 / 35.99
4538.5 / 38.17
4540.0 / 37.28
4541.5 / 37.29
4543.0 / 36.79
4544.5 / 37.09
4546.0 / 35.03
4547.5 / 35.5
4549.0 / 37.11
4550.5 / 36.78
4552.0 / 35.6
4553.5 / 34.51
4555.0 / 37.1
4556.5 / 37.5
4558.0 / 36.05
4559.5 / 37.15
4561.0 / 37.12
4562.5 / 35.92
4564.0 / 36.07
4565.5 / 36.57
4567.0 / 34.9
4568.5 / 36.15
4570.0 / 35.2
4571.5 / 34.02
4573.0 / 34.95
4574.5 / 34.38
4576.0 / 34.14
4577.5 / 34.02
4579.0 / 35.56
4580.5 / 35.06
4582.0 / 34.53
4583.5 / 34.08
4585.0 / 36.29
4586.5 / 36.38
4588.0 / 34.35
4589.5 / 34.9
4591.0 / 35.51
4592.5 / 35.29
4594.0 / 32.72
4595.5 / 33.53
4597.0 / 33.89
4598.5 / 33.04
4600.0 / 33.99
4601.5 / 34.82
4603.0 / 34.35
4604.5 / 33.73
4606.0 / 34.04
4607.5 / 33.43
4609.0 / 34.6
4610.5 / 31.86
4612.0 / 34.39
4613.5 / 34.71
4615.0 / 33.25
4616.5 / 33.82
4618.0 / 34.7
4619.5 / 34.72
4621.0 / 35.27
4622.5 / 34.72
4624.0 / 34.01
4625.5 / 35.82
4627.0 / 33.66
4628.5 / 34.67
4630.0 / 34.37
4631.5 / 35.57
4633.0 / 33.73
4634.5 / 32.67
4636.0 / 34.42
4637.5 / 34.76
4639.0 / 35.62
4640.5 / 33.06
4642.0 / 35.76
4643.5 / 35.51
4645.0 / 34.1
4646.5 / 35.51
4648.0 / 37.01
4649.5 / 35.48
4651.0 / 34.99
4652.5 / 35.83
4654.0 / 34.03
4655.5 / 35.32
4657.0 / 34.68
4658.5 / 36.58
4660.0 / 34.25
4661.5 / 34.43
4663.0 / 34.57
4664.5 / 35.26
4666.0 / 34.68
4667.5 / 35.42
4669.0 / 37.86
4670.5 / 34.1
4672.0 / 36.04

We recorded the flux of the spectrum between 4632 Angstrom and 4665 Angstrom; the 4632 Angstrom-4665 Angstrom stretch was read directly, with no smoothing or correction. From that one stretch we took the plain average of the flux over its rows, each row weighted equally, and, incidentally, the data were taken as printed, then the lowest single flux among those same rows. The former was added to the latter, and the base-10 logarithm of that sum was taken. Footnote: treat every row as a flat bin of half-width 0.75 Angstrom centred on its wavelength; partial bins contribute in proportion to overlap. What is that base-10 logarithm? 1.83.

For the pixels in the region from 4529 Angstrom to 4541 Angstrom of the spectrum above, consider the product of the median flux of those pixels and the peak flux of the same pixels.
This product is 1414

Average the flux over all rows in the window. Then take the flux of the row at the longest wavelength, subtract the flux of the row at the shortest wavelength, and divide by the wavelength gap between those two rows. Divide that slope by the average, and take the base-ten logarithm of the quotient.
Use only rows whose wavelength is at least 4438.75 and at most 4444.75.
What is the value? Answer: -1.7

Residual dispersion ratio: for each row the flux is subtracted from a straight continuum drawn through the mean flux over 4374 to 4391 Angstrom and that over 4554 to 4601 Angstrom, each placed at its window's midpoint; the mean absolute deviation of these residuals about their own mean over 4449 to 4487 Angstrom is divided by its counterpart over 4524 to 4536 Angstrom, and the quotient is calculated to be 1.86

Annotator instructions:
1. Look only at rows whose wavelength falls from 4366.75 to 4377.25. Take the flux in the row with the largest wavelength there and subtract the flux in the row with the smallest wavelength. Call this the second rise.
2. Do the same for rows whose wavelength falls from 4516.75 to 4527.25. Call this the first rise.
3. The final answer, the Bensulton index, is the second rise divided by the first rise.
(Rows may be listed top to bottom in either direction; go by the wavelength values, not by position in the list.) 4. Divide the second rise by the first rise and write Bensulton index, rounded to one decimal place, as -4.0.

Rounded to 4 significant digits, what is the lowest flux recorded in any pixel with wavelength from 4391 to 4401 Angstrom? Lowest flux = 36.60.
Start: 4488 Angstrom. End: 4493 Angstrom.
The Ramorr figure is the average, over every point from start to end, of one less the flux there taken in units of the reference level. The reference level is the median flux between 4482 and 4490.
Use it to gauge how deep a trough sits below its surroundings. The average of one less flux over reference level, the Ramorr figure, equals -0.01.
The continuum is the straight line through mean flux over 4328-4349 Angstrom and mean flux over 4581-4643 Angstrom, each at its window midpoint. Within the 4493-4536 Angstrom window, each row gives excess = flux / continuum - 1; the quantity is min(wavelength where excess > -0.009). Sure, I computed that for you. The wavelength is 4498.0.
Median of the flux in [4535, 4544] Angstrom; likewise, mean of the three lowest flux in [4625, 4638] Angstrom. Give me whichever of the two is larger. 37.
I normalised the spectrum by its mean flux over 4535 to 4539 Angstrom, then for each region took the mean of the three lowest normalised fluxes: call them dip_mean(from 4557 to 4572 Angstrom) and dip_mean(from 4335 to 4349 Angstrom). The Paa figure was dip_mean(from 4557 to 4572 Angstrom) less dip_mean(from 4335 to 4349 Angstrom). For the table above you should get -0.18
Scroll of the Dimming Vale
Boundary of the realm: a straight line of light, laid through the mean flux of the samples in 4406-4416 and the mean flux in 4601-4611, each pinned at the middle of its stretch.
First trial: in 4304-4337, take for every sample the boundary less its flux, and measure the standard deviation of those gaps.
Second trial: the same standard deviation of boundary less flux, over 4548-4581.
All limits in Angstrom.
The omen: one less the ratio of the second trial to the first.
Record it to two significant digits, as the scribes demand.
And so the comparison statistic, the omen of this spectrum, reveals 0.53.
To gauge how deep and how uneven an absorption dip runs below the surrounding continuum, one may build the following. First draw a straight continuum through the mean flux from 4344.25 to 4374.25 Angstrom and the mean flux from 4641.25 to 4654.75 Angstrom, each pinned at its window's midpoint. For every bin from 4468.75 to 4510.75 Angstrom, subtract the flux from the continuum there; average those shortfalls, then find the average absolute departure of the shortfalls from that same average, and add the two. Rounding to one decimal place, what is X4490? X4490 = 2.8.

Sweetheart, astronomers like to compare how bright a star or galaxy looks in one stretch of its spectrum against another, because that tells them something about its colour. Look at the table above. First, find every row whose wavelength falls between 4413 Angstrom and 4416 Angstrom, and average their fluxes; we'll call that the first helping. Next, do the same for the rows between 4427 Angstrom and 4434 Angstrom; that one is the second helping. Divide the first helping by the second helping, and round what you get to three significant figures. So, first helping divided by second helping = 1.03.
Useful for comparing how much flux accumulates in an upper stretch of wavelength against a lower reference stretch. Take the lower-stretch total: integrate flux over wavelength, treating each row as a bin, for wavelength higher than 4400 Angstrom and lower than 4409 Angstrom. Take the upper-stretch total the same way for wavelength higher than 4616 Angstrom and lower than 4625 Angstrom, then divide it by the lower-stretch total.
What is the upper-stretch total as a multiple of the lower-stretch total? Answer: 0.94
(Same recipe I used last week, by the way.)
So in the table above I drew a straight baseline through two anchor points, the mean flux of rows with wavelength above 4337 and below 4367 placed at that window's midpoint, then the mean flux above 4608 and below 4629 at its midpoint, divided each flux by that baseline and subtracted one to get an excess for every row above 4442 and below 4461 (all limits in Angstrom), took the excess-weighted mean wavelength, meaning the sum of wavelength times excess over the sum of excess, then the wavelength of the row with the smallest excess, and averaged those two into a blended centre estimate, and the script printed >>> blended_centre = 4452.4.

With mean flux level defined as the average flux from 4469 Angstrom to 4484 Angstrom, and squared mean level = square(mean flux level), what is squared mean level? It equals 1391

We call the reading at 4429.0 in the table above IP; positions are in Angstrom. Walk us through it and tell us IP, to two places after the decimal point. 35.29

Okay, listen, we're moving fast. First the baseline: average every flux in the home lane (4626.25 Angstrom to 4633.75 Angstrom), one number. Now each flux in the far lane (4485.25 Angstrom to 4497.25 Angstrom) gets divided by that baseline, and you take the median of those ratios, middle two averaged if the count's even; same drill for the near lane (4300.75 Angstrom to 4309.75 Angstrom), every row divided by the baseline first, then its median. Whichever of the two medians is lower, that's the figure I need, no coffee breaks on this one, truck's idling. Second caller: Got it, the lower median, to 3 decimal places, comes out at 1.056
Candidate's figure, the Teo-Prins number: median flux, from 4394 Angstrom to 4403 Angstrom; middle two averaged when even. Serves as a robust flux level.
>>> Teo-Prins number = 38.1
